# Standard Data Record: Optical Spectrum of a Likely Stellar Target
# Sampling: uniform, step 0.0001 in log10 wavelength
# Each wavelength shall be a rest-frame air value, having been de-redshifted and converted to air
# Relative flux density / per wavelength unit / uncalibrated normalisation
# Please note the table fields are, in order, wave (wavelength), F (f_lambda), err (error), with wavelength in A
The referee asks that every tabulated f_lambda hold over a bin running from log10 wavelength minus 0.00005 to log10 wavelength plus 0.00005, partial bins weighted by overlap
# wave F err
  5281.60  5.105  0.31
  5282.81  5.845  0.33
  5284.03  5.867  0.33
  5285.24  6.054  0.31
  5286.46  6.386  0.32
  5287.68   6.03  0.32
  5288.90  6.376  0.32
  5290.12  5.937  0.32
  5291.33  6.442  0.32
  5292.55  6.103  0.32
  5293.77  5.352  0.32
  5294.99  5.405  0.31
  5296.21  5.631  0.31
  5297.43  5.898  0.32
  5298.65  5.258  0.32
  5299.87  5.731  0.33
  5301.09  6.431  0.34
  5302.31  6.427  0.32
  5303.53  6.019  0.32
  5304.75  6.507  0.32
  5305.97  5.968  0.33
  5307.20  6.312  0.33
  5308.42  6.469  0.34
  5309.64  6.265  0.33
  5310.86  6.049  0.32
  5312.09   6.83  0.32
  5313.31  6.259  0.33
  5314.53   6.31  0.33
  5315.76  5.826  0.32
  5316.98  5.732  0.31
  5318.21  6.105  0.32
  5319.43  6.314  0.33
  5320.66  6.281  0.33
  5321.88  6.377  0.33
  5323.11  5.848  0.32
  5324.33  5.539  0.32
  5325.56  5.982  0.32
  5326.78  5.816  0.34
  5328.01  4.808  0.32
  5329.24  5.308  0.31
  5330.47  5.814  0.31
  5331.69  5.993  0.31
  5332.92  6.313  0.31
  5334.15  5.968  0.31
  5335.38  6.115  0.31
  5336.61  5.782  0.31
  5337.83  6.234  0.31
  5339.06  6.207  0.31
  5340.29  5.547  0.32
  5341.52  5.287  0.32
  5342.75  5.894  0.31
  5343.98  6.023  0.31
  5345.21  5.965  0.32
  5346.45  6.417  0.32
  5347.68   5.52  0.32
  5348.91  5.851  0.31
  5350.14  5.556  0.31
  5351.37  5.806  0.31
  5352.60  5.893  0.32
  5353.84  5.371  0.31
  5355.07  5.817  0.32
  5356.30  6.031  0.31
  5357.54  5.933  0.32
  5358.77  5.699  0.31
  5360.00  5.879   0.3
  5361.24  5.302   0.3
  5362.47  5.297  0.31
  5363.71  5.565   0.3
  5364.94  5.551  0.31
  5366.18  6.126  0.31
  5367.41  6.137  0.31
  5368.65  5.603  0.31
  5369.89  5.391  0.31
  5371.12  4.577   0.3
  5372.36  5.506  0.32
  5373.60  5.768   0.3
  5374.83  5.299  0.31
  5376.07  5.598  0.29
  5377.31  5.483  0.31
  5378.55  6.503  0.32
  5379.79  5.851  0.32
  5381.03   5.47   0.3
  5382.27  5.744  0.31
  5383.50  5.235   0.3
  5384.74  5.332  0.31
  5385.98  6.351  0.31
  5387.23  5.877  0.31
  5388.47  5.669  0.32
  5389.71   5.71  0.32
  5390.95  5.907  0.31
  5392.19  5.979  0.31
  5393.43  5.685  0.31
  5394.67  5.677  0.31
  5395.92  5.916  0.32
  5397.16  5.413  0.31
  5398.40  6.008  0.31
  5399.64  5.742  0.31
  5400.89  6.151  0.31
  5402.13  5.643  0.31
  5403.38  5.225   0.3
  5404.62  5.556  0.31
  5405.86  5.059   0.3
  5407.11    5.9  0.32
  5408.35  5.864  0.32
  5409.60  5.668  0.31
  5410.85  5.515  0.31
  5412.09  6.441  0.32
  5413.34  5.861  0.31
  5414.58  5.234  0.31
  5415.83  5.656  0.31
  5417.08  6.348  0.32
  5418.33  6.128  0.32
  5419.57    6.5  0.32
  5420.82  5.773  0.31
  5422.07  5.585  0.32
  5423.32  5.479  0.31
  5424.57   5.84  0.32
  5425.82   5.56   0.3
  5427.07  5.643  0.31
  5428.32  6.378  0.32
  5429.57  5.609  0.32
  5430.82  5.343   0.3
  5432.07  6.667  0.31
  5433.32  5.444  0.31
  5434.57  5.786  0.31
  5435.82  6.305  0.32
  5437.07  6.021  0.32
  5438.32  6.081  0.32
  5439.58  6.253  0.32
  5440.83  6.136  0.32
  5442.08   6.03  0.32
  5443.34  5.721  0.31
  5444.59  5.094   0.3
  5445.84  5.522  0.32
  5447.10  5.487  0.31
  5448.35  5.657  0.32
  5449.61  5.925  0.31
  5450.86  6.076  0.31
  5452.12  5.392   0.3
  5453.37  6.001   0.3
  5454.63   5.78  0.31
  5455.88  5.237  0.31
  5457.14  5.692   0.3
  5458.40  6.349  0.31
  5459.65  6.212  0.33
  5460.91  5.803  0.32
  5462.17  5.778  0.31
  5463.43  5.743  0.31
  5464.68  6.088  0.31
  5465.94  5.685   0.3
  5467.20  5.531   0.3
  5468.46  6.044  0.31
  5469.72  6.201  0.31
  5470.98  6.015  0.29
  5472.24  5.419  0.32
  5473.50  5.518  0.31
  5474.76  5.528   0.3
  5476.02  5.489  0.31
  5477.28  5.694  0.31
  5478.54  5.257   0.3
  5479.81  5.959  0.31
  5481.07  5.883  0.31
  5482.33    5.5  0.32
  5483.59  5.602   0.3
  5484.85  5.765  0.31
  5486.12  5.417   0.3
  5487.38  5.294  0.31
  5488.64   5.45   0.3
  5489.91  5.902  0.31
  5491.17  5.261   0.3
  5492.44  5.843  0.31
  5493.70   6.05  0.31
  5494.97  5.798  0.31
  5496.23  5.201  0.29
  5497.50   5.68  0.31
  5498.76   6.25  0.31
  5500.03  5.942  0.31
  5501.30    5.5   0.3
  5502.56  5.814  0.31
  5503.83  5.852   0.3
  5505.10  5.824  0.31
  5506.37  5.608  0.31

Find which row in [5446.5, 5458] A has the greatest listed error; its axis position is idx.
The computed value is 5448.35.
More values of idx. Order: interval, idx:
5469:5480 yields 5472.24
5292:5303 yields 5301.09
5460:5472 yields 5460.91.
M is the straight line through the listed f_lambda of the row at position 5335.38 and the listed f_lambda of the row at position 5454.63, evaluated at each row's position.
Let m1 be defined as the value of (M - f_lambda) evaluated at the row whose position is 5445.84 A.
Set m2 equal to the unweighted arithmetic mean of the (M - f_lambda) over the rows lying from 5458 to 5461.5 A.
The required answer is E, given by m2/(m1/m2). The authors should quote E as 0.4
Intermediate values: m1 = 0.3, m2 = -0.4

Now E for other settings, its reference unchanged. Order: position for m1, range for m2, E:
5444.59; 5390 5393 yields 0.0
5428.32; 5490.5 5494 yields 0.0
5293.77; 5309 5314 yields 0.0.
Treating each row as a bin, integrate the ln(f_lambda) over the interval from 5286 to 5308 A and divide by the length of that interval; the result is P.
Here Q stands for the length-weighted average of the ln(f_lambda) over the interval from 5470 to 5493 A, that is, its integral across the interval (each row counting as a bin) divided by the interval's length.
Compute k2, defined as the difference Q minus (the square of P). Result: -1.49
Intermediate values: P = 1.79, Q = 1.72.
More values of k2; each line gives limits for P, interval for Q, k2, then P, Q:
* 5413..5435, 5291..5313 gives -1.30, 1.76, 1.80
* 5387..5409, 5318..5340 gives -1.26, 1.74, 1.78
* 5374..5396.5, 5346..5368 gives -1.30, 1.75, 1.75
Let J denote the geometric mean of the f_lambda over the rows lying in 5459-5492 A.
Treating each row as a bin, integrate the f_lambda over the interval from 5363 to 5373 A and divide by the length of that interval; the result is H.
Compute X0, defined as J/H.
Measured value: 1.02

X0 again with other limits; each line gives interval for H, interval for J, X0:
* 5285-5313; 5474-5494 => 0.92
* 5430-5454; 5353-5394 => 0.97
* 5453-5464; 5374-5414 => 0.98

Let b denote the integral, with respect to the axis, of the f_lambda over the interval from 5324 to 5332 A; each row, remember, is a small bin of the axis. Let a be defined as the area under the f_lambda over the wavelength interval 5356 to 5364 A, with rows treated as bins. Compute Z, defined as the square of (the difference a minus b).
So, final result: 0.2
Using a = 45.3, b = 45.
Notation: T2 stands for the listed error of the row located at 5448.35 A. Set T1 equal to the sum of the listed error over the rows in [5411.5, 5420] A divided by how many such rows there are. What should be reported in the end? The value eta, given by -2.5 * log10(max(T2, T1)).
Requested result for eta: 1.24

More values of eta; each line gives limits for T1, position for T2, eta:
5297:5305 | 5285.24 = 1.22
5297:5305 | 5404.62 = 1.22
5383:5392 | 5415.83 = 1.27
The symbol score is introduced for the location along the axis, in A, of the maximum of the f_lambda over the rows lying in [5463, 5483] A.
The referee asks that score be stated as 5469.72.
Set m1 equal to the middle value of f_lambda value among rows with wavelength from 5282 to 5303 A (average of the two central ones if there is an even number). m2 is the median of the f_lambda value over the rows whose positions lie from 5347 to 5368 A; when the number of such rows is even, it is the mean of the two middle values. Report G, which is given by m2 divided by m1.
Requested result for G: 0.98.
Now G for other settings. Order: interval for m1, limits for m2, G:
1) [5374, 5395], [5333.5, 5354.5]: 1.04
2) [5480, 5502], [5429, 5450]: 1.02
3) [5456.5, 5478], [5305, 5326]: 1.09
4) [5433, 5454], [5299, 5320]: 1.06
